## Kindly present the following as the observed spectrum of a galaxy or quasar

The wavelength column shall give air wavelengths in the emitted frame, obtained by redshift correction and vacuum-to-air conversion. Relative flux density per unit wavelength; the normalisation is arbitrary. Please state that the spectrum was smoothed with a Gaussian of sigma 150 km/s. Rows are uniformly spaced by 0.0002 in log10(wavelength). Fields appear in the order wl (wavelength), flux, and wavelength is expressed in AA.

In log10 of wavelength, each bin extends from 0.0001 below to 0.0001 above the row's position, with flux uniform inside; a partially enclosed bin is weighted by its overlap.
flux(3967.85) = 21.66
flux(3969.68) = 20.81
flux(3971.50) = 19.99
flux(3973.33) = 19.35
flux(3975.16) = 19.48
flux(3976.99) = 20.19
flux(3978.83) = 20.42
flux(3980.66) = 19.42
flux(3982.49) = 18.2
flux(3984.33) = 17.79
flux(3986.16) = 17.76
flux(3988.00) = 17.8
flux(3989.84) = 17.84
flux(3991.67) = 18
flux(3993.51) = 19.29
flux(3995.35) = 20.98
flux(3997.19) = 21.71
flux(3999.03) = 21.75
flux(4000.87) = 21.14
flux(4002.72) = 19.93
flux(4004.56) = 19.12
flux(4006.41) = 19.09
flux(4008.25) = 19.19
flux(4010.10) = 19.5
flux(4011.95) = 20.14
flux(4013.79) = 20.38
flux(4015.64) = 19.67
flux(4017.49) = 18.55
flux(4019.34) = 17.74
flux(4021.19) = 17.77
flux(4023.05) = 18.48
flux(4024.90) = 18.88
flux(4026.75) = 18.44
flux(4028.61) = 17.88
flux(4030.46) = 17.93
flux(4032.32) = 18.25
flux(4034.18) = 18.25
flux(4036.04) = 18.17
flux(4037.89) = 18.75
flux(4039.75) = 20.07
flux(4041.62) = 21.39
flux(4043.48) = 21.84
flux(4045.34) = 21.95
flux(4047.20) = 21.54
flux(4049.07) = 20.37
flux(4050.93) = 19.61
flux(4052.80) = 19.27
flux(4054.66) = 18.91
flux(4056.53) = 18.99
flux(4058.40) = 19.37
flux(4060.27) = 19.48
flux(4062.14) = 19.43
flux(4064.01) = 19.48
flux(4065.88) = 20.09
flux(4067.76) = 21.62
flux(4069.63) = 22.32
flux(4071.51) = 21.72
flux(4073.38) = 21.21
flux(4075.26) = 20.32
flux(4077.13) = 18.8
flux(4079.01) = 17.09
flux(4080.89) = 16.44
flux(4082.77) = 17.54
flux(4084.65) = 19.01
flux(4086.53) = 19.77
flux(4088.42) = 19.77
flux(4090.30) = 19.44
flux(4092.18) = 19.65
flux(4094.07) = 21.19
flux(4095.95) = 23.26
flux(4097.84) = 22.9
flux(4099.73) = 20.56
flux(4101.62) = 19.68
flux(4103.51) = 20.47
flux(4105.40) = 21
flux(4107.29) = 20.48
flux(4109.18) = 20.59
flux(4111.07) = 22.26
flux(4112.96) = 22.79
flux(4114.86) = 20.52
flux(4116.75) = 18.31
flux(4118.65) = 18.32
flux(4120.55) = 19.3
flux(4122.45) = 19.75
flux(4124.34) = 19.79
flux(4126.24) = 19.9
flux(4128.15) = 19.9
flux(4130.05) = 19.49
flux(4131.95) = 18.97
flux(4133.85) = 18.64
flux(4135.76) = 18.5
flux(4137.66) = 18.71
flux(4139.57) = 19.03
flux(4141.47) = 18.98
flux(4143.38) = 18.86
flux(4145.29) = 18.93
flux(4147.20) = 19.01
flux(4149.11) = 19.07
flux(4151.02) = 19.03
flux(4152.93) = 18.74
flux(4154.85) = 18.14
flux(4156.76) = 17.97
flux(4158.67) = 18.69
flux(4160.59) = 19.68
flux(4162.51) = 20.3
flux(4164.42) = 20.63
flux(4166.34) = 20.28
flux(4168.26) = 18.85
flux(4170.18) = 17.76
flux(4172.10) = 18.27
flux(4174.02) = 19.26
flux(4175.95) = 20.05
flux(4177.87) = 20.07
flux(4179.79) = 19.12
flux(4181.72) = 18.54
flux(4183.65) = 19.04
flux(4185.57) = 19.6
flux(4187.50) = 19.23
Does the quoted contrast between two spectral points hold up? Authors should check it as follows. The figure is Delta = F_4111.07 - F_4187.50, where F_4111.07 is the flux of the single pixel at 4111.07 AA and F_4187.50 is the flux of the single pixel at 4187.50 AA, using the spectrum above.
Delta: 3.0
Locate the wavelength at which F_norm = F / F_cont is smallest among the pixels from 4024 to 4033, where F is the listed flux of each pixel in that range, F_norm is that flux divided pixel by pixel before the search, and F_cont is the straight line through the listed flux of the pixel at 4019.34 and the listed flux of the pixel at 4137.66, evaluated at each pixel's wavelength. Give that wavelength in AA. 4028.61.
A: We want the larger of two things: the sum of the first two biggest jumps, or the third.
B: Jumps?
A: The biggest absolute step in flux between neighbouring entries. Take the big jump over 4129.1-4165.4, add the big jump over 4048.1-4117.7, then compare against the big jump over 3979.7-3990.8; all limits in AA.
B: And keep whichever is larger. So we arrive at 3.3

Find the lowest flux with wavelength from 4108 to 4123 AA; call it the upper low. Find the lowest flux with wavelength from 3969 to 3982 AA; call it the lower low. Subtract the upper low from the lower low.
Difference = 1.0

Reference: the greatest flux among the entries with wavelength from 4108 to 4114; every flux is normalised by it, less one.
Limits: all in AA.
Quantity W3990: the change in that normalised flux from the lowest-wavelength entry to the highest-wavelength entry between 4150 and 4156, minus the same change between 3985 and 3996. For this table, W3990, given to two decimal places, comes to -0.18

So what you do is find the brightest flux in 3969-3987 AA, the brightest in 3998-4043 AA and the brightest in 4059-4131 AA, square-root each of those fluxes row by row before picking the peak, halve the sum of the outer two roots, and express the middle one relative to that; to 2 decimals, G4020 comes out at 0.99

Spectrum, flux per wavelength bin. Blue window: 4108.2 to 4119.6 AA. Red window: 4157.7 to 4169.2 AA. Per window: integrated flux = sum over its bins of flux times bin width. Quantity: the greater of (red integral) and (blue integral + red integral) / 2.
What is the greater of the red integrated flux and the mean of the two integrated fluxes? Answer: 230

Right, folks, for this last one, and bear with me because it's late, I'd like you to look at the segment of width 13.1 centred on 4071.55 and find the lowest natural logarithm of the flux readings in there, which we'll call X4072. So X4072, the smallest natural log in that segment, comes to 2.934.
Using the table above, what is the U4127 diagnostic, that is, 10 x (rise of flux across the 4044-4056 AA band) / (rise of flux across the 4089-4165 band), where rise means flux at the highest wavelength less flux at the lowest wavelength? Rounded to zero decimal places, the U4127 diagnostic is -26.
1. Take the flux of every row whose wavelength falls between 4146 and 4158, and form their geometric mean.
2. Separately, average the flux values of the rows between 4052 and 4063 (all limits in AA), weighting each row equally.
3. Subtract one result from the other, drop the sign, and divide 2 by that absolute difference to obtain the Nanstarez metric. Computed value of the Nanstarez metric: 3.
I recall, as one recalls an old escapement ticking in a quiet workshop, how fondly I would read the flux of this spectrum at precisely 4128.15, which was 19.9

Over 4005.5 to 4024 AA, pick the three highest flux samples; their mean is 20.1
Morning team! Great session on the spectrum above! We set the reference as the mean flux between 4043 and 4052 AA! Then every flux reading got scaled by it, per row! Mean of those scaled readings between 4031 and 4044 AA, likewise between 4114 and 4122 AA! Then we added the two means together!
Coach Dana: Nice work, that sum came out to 1.83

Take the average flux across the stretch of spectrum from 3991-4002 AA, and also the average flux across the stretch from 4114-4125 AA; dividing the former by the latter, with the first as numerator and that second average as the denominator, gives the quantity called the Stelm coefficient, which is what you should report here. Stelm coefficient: 1.06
